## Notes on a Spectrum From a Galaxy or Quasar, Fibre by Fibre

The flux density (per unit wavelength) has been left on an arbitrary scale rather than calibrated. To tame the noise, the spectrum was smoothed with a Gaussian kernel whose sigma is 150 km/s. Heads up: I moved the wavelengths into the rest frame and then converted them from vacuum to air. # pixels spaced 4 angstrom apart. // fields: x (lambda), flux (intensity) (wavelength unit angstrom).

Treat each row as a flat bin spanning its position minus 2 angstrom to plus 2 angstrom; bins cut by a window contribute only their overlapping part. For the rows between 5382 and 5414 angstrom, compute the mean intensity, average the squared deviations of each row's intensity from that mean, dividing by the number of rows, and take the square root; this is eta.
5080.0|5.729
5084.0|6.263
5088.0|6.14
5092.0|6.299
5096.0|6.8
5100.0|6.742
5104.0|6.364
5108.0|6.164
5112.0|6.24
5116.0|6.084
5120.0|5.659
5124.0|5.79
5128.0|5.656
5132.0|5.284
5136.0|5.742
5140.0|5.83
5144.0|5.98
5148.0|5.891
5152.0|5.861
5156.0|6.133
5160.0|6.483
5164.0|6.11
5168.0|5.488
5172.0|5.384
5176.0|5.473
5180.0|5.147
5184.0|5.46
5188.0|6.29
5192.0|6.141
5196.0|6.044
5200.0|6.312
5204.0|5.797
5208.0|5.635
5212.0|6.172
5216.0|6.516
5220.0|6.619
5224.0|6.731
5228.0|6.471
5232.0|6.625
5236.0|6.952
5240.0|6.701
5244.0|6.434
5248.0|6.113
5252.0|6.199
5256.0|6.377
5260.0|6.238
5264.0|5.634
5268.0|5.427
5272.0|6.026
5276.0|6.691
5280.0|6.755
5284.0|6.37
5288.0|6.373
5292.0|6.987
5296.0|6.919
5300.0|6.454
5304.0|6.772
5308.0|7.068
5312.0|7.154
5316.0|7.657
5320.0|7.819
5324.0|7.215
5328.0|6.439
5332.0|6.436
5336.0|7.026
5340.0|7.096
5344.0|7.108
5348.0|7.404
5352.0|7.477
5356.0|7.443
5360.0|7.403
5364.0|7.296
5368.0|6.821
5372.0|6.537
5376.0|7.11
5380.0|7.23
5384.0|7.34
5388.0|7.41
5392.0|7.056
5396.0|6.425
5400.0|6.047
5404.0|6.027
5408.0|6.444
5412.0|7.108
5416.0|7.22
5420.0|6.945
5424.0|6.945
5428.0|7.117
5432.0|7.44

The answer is 0.53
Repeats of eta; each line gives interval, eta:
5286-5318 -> 0.38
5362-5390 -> 0.29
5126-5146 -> 0.23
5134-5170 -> 0.26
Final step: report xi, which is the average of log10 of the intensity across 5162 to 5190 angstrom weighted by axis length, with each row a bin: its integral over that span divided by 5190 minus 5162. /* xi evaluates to 0.75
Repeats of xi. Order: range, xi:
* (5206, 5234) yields 0.81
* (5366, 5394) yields 0.85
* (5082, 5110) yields 0.81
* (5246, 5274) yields 0.78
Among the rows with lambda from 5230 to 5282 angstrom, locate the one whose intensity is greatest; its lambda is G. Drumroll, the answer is 5236.0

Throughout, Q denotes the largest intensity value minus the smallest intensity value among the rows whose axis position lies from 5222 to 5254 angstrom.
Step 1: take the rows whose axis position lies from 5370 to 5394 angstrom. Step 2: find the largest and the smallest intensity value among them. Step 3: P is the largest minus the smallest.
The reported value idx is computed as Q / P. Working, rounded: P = 0.9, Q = 0.84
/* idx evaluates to 1.0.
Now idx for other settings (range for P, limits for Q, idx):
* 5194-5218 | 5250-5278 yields 1.4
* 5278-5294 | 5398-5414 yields 1.8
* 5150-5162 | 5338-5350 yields 0.5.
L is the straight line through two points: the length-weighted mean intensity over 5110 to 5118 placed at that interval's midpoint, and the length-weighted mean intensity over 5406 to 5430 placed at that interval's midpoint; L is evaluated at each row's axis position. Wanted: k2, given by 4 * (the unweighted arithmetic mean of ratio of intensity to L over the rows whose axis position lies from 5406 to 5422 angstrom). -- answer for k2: 4.0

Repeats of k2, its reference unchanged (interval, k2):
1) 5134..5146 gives 3.8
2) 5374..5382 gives 4.2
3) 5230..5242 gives 4.2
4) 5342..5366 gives 4.3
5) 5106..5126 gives 3.9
